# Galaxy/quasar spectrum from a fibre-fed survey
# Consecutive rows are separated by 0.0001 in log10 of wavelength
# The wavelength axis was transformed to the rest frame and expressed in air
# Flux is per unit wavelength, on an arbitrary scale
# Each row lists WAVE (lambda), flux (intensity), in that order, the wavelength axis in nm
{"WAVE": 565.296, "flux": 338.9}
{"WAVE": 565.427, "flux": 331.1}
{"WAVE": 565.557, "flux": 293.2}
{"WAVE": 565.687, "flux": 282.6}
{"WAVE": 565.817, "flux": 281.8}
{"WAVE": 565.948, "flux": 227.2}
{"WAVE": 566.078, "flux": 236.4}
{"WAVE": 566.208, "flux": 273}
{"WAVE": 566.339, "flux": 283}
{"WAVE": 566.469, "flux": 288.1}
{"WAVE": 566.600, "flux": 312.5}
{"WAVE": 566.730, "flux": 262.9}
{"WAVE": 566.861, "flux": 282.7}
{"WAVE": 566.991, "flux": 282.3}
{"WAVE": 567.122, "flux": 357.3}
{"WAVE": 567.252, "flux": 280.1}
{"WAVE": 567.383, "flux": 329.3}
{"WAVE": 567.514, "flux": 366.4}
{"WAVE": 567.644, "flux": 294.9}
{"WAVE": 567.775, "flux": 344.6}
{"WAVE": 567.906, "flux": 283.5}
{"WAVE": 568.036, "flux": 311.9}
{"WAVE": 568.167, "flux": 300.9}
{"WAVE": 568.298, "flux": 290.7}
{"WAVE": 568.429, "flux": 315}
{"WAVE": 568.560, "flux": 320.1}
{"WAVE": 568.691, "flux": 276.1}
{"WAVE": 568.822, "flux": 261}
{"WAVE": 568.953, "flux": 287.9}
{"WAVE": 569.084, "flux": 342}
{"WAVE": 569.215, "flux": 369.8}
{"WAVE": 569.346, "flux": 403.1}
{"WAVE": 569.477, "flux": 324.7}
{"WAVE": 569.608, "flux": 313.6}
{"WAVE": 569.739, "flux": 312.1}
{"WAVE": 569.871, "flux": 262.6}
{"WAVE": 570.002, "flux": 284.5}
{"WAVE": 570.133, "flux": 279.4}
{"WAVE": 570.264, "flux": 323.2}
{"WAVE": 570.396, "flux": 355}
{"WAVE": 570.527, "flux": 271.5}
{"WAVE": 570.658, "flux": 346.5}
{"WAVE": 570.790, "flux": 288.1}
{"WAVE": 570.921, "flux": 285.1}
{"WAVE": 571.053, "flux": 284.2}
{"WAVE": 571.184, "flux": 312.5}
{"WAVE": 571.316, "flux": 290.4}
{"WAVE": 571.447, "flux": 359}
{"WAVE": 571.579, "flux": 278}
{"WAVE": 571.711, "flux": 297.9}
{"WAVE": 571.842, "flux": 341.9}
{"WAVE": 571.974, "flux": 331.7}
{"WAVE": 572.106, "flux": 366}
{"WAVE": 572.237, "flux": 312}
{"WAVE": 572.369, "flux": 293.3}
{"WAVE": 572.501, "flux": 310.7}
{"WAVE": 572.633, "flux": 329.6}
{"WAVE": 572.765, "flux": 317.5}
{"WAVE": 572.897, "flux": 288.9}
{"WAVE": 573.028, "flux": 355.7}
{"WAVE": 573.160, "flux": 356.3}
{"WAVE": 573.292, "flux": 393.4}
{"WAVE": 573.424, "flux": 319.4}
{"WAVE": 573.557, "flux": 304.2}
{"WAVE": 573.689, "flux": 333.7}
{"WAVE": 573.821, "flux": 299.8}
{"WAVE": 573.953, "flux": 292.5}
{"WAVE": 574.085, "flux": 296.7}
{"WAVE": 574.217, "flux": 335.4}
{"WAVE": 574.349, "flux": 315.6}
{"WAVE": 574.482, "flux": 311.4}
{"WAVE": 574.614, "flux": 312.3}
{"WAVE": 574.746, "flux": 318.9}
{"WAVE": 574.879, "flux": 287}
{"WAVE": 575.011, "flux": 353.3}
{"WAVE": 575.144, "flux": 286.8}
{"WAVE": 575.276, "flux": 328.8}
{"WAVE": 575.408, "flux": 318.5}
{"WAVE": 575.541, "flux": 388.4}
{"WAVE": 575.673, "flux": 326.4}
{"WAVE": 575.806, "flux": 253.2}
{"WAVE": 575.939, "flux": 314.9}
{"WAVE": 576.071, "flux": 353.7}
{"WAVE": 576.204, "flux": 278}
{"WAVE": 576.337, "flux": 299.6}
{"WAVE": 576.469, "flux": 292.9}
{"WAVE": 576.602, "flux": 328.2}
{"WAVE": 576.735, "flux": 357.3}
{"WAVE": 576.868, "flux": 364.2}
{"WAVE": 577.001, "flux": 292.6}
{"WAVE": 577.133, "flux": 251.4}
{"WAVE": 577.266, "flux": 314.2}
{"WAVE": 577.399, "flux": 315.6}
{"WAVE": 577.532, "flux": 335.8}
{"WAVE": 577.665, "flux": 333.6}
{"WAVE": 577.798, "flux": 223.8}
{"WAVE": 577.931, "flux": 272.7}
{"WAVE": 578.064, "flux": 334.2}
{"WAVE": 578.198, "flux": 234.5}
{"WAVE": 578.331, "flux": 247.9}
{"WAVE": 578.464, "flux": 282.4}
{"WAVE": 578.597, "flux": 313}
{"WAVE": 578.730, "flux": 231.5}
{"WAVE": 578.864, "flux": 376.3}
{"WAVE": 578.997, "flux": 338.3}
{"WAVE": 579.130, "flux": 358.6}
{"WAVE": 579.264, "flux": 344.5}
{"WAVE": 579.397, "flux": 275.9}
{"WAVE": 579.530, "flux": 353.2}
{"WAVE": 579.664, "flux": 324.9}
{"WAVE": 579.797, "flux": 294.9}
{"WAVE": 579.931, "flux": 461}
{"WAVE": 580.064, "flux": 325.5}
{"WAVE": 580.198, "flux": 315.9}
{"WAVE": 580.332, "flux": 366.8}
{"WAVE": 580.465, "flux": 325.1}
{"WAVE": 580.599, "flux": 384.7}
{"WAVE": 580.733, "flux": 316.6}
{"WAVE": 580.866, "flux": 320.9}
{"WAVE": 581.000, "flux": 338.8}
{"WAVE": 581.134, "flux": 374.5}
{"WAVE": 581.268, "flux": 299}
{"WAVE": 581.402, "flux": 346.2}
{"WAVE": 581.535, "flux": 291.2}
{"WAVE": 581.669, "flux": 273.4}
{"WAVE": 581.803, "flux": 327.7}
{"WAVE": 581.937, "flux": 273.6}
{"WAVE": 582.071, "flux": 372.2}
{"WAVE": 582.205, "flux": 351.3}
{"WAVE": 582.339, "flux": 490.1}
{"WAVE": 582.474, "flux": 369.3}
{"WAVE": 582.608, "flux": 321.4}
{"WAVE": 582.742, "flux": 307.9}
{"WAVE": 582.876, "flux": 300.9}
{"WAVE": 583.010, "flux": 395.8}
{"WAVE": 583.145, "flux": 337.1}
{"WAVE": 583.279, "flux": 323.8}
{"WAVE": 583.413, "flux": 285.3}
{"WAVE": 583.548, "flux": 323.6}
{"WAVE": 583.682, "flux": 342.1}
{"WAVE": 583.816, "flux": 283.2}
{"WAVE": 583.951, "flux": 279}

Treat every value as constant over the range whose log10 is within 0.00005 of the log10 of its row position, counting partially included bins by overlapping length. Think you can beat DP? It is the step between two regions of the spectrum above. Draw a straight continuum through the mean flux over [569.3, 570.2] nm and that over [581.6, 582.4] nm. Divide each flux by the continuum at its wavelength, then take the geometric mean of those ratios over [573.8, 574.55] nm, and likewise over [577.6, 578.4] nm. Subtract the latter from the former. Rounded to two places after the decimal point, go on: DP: 0.14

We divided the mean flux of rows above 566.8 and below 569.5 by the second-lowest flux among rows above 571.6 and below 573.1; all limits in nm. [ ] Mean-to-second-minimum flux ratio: 1.08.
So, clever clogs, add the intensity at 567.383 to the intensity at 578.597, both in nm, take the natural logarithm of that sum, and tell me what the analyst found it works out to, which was 6.47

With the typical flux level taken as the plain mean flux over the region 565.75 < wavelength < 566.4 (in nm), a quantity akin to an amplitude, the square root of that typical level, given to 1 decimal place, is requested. 16.1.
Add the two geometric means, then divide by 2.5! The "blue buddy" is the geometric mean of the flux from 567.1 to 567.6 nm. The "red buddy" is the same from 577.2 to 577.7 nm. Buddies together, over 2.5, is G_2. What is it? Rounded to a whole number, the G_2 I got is 262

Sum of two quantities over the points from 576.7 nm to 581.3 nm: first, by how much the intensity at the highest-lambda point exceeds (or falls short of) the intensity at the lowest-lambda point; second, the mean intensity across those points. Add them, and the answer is 262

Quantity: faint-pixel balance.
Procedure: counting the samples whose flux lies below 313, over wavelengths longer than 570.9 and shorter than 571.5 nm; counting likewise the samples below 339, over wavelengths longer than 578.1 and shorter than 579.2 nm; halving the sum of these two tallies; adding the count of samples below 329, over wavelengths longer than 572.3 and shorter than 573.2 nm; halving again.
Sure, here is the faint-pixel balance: 4.5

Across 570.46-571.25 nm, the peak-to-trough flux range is 75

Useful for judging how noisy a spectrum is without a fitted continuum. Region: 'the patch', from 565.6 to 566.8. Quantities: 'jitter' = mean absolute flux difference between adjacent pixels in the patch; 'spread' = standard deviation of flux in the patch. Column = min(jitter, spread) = 23.8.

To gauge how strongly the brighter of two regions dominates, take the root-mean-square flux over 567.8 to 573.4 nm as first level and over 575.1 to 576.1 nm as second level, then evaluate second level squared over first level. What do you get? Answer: 330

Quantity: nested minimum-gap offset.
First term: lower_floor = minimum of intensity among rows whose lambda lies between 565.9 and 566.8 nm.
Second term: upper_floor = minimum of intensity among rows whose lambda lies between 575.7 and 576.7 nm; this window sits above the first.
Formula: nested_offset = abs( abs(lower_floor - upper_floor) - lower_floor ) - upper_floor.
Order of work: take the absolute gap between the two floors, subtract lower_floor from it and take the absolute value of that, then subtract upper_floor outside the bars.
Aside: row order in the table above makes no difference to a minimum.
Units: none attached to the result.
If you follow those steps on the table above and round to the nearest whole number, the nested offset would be -52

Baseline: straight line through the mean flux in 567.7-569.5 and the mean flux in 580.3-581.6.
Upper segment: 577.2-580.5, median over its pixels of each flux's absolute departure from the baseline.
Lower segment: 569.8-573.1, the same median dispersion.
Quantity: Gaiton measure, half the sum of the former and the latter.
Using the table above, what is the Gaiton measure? 26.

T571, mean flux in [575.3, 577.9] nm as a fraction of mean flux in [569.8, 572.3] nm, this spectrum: 1.01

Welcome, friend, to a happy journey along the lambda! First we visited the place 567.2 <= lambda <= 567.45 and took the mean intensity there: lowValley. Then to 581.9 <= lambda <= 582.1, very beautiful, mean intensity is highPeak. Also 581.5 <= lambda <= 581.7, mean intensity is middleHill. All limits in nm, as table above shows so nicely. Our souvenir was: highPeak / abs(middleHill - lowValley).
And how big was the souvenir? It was 14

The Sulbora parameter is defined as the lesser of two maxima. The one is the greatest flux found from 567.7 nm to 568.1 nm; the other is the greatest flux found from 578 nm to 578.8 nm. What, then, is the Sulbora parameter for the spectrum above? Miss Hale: 334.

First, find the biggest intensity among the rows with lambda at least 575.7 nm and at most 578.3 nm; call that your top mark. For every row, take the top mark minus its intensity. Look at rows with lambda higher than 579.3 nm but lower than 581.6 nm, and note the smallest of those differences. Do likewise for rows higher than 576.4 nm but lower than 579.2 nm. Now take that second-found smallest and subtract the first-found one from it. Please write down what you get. 85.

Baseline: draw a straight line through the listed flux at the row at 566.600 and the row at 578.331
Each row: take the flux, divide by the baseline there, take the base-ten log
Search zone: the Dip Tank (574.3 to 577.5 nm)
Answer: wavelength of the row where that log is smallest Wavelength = 575.806 nm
